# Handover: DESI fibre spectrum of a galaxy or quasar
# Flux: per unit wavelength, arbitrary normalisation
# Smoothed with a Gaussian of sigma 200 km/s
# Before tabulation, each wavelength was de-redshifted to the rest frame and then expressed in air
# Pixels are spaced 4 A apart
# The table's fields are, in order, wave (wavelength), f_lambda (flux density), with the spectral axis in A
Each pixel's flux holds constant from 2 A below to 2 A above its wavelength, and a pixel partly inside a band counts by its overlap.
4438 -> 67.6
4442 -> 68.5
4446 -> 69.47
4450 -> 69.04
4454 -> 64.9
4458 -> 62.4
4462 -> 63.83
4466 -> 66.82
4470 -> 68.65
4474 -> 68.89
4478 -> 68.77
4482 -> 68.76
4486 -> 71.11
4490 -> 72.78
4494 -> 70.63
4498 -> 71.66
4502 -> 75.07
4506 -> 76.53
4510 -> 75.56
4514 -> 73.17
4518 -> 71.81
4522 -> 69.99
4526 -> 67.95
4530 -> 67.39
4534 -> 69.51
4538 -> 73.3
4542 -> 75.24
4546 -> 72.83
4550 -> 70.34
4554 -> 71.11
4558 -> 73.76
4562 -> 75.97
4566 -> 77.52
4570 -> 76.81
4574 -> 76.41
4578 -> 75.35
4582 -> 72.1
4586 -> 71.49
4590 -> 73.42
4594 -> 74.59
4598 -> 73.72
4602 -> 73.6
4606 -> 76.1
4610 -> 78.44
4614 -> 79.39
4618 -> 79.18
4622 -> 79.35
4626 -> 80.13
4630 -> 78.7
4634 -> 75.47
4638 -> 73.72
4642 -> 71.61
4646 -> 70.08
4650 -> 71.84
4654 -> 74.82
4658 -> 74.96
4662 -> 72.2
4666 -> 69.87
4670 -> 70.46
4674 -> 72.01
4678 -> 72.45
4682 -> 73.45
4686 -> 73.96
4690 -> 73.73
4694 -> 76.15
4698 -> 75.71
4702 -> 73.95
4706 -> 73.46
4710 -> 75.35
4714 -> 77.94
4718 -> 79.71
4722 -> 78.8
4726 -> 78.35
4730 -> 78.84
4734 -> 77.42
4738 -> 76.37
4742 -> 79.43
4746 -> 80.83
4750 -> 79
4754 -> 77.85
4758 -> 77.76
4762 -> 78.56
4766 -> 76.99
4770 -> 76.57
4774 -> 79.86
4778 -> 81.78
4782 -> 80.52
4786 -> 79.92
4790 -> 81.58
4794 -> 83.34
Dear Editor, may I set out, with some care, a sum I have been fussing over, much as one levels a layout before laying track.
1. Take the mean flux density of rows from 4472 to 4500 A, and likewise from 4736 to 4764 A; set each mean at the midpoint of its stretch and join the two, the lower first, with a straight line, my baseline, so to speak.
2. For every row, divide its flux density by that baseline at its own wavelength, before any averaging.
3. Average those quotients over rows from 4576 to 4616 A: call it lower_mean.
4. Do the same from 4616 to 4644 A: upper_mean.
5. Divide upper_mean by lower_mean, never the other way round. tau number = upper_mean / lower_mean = 1.01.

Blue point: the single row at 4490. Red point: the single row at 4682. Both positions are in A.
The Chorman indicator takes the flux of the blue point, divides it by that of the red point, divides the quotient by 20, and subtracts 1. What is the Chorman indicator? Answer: -0.950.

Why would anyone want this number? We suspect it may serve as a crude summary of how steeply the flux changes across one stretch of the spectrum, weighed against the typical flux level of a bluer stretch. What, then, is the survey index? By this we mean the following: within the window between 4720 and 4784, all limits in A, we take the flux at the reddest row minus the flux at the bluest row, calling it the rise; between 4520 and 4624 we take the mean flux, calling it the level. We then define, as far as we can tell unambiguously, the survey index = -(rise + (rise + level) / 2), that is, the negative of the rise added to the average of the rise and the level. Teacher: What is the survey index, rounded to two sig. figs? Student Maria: -40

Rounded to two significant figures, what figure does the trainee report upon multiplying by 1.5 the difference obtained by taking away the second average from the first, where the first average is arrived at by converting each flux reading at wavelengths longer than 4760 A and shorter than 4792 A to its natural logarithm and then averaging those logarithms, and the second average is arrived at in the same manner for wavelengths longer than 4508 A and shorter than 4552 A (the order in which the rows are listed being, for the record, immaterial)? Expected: 0.16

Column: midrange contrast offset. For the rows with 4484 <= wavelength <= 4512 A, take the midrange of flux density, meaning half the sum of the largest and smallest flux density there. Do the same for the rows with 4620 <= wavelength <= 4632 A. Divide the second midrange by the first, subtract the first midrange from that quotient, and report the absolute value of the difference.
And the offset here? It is 72.5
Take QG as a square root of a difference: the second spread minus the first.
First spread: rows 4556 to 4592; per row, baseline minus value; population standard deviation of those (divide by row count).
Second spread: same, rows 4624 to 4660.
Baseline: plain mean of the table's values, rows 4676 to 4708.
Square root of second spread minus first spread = 1.0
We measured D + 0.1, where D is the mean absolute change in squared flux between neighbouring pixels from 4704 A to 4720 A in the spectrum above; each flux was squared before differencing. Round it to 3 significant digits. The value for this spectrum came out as 319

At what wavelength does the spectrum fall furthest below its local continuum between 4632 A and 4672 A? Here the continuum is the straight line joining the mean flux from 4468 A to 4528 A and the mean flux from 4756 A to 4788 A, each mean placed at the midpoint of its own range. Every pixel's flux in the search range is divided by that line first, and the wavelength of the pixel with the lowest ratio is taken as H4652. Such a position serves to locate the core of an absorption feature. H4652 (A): 4666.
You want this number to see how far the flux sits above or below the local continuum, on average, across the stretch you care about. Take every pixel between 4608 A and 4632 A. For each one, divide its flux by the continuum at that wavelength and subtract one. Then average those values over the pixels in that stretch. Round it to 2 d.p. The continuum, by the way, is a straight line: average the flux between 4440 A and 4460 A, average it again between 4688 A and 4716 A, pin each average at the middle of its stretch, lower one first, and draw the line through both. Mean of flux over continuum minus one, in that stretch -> 0.09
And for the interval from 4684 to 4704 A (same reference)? 0.00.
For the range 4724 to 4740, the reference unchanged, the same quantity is 0.02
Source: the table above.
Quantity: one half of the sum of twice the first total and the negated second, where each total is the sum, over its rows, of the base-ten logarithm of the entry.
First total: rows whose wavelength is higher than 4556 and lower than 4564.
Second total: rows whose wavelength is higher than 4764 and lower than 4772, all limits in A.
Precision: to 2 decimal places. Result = 1.86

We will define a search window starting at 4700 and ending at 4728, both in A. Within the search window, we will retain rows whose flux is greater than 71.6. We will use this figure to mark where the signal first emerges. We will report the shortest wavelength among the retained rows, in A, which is 4702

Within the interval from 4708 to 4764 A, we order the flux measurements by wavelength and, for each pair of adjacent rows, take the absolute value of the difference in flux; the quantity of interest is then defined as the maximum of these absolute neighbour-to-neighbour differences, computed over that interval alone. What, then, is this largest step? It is 3.1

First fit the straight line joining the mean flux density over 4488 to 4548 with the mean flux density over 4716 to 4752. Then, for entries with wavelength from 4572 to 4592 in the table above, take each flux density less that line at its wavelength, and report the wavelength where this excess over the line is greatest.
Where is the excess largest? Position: 4574 A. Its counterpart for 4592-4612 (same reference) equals 4610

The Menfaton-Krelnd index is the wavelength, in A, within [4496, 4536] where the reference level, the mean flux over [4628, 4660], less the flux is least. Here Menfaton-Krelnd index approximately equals 4506 A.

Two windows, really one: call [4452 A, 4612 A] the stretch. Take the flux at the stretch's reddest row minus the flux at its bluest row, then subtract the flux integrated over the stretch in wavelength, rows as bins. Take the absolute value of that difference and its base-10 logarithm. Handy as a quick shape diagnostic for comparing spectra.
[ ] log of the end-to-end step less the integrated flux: 4.1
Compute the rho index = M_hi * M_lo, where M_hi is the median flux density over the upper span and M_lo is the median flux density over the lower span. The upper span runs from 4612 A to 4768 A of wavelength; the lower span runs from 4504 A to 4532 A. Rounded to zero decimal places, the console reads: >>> 5468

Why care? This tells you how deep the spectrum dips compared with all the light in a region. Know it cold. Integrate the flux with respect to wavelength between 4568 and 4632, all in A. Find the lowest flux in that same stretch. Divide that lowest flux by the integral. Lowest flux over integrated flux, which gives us 0.015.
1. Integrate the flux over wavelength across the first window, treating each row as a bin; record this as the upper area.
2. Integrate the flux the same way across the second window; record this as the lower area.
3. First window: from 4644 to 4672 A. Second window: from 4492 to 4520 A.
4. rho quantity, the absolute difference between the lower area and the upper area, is 41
